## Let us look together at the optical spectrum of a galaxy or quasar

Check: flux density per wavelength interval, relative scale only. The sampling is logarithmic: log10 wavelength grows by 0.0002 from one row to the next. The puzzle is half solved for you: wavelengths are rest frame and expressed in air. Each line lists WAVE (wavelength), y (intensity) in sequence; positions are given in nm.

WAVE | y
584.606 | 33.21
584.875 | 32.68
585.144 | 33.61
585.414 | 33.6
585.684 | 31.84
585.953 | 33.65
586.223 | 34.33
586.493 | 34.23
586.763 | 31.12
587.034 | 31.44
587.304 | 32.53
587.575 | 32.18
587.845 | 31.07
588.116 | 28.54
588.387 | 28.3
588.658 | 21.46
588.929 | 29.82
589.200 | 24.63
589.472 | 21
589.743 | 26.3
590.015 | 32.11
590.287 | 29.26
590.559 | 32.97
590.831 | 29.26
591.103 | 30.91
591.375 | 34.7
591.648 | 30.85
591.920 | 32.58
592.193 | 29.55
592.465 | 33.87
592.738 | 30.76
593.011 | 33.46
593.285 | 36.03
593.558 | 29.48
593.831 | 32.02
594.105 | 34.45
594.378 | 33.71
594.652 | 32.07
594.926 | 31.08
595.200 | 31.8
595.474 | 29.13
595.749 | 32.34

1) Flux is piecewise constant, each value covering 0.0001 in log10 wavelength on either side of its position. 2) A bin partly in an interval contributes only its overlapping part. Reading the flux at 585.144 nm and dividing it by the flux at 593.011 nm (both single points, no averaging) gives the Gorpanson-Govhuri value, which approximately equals 1.0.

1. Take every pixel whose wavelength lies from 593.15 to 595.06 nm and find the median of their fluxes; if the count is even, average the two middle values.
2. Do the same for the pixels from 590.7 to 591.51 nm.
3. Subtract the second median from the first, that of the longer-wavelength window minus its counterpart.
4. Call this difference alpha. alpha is 1.2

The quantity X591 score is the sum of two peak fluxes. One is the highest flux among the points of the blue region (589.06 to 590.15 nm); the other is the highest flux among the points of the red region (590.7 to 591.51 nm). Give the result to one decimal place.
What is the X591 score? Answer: 66.8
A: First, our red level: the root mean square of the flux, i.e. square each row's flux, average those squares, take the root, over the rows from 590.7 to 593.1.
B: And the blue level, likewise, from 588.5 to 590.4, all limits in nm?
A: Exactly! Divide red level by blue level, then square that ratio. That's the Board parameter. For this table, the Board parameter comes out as 1.42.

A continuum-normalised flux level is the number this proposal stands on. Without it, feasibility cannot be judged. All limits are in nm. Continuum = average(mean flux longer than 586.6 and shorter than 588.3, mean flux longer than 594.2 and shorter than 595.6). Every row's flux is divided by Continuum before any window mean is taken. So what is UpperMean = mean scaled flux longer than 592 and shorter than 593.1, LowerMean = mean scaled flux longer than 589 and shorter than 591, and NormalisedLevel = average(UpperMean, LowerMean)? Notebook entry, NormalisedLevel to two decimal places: 0.95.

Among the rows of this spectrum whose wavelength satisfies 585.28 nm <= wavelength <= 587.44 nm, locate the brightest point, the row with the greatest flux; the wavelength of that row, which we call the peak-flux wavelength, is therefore 586.223 nm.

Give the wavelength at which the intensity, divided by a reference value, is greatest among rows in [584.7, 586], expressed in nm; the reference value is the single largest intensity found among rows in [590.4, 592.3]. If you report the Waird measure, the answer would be 585.953 nm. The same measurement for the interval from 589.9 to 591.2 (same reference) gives 590.559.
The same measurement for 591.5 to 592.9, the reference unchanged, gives 592.465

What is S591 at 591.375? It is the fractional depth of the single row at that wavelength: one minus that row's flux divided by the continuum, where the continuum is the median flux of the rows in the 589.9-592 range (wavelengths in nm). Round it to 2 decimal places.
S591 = -0.10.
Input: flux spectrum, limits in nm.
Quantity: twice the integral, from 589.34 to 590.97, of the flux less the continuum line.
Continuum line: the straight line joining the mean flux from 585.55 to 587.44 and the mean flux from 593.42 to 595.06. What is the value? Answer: -13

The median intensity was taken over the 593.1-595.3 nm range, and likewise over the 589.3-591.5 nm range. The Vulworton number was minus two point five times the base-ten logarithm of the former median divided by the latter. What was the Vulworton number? -0.069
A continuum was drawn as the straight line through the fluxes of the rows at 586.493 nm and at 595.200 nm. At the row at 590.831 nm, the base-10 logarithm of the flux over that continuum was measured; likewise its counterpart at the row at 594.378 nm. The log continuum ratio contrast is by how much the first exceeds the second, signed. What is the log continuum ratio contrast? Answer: -0.075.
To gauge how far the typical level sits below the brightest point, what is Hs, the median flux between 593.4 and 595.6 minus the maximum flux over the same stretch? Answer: -2.5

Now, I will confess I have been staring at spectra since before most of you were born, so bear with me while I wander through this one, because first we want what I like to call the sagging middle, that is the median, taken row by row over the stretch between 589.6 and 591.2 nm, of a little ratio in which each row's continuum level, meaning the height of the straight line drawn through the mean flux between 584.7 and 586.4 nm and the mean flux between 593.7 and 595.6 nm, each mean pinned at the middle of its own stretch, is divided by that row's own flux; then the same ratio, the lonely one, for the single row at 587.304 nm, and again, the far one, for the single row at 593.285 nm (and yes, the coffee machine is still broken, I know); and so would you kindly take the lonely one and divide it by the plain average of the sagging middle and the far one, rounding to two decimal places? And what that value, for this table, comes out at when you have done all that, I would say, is 1.03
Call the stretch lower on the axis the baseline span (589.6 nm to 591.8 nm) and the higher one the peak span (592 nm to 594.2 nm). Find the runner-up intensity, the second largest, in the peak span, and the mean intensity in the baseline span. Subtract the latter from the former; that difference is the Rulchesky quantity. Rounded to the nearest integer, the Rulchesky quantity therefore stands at 4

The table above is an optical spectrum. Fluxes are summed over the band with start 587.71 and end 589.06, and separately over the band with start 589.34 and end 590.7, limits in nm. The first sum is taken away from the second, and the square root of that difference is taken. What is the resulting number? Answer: 1.6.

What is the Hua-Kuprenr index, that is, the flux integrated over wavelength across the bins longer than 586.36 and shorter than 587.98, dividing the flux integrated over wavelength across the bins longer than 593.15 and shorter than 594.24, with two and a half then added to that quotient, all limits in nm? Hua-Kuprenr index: 3.2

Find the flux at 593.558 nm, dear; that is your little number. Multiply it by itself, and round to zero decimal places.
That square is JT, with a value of 869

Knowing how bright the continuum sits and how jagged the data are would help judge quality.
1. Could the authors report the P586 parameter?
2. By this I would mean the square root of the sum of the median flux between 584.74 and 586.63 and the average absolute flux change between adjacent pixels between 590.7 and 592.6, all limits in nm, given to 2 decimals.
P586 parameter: 6.06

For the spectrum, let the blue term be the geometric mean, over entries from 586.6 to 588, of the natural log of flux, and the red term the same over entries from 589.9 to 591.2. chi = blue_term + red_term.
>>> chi 6.88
